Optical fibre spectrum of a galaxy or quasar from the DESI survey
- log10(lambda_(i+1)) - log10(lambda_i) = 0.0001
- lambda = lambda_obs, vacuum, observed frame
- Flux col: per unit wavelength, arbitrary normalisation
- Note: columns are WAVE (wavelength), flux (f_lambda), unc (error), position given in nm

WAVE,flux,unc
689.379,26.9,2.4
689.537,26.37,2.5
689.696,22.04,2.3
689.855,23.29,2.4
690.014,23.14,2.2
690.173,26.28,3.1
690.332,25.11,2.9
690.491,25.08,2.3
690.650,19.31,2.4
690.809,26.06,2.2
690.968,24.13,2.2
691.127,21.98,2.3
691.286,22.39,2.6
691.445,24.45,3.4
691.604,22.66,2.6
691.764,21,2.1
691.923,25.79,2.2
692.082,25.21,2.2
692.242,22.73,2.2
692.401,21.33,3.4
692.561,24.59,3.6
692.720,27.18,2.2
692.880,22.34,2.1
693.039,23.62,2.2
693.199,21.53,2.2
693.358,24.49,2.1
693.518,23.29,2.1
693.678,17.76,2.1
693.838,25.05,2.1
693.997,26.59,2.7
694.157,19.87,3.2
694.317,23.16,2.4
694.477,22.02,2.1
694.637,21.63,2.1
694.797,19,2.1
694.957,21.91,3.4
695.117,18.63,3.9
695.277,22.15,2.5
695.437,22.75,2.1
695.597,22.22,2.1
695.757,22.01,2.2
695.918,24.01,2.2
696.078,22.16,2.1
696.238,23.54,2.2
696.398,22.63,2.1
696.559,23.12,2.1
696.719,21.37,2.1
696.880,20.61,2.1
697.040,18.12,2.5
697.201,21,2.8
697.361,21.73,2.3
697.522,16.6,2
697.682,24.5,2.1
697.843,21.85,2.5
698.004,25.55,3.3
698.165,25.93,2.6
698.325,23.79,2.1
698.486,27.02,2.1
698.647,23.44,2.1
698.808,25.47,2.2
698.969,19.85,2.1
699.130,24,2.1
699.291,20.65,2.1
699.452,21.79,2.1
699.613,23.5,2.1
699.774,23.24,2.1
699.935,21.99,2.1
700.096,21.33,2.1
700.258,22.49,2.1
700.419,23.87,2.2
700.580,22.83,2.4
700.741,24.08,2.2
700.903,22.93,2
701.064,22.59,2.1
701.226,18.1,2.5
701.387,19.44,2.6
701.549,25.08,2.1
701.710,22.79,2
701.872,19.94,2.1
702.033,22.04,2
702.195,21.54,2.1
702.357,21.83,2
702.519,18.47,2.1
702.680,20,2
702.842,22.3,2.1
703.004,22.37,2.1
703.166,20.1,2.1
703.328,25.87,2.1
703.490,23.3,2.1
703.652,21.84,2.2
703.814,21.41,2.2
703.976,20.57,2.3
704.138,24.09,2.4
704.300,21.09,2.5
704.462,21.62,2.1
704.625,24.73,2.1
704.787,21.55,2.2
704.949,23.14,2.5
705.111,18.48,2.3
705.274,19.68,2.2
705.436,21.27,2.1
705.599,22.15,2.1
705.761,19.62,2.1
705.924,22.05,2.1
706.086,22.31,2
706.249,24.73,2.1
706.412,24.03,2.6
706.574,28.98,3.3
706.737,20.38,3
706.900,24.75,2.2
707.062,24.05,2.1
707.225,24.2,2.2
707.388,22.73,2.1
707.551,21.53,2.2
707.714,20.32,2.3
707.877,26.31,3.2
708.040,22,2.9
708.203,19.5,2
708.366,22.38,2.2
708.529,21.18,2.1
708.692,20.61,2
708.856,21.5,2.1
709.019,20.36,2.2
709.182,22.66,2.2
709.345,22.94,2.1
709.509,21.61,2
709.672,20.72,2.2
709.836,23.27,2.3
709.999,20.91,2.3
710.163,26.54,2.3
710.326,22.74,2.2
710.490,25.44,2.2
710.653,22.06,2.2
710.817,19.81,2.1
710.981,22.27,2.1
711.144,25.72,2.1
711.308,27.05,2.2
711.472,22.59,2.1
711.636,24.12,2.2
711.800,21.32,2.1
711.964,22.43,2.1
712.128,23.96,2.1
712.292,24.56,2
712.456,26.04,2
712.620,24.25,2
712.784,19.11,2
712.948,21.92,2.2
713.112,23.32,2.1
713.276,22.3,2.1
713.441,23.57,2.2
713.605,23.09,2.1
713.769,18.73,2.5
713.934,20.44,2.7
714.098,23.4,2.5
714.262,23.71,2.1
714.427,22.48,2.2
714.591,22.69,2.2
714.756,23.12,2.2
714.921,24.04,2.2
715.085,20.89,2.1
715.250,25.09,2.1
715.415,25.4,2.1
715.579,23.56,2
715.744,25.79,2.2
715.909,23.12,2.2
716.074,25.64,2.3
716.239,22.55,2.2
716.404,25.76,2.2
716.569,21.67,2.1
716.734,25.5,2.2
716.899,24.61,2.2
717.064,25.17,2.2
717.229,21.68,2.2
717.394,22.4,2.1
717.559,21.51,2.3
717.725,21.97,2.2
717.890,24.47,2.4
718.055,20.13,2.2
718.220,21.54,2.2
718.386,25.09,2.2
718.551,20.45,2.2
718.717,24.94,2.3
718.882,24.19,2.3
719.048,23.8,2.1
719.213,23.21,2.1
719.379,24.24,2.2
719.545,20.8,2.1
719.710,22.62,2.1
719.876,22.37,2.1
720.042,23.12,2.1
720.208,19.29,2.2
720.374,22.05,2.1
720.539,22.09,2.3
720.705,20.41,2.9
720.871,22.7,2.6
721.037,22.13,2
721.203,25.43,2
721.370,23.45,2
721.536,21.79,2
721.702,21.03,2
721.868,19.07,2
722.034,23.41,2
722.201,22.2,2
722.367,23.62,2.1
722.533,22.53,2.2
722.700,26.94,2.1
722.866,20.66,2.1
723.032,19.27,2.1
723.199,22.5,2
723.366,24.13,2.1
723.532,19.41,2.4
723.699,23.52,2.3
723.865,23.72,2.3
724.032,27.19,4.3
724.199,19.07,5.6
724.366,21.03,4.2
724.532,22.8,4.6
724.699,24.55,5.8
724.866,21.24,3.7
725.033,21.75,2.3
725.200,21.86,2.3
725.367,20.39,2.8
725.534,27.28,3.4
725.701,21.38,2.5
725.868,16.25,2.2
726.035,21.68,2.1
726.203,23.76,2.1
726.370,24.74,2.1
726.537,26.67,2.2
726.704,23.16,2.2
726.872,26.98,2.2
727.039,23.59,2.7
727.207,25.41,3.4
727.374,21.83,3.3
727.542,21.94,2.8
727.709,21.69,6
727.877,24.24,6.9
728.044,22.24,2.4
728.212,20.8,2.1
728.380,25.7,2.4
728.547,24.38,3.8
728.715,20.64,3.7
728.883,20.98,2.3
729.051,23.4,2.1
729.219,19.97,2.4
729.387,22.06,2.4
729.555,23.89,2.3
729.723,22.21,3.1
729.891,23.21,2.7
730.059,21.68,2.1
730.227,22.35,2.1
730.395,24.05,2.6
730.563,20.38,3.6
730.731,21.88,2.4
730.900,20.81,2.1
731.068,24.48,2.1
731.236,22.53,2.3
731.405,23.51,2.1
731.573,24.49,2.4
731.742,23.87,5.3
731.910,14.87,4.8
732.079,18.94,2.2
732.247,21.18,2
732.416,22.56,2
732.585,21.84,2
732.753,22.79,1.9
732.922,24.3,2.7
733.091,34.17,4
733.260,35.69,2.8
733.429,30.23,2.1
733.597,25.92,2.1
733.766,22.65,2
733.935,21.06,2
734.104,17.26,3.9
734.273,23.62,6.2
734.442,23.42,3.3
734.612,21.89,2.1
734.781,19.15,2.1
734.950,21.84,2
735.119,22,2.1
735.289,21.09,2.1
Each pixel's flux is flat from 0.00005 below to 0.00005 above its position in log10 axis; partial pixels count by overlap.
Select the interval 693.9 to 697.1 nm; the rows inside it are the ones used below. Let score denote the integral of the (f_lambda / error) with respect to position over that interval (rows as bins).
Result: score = 30.2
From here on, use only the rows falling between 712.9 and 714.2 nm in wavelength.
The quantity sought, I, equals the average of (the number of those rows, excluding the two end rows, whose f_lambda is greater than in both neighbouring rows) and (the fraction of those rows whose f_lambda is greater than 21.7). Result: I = 1.4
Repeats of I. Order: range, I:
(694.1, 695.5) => 1.3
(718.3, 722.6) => 4.9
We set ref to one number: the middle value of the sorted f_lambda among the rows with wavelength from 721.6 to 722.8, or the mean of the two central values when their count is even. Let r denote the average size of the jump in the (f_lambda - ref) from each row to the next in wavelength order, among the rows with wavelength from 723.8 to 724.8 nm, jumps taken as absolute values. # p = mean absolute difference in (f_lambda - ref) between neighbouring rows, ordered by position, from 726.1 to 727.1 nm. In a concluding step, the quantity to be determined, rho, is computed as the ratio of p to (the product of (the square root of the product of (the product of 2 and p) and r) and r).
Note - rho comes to 0.19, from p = 2.7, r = 3.4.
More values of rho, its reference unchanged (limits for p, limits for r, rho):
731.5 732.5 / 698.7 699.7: 0.23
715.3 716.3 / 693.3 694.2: 0.12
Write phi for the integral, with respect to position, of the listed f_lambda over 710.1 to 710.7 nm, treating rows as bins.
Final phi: 15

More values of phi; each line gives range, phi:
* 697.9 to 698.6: 18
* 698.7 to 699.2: 12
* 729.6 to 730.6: 22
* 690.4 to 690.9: 12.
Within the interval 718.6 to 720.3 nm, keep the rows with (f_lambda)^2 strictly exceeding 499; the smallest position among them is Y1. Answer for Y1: 718.717 nm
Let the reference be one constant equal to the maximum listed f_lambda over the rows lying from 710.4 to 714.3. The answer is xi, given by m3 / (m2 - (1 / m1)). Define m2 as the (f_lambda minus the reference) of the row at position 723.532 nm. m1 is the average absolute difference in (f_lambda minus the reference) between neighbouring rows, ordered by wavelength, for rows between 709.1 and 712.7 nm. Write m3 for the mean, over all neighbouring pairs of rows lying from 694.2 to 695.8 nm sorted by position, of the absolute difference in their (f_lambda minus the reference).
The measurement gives -0.21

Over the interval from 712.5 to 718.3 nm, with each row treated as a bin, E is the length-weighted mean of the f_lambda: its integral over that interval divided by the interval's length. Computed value 23.0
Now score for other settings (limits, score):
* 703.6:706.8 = 31.0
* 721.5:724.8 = 29.9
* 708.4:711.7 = 34.7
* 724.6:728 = 28.3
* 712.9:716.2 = 34.7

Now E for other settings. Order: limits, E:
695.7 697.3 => 21.9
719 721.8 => 22.3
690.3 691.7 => 23.4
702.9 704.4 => 22.3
